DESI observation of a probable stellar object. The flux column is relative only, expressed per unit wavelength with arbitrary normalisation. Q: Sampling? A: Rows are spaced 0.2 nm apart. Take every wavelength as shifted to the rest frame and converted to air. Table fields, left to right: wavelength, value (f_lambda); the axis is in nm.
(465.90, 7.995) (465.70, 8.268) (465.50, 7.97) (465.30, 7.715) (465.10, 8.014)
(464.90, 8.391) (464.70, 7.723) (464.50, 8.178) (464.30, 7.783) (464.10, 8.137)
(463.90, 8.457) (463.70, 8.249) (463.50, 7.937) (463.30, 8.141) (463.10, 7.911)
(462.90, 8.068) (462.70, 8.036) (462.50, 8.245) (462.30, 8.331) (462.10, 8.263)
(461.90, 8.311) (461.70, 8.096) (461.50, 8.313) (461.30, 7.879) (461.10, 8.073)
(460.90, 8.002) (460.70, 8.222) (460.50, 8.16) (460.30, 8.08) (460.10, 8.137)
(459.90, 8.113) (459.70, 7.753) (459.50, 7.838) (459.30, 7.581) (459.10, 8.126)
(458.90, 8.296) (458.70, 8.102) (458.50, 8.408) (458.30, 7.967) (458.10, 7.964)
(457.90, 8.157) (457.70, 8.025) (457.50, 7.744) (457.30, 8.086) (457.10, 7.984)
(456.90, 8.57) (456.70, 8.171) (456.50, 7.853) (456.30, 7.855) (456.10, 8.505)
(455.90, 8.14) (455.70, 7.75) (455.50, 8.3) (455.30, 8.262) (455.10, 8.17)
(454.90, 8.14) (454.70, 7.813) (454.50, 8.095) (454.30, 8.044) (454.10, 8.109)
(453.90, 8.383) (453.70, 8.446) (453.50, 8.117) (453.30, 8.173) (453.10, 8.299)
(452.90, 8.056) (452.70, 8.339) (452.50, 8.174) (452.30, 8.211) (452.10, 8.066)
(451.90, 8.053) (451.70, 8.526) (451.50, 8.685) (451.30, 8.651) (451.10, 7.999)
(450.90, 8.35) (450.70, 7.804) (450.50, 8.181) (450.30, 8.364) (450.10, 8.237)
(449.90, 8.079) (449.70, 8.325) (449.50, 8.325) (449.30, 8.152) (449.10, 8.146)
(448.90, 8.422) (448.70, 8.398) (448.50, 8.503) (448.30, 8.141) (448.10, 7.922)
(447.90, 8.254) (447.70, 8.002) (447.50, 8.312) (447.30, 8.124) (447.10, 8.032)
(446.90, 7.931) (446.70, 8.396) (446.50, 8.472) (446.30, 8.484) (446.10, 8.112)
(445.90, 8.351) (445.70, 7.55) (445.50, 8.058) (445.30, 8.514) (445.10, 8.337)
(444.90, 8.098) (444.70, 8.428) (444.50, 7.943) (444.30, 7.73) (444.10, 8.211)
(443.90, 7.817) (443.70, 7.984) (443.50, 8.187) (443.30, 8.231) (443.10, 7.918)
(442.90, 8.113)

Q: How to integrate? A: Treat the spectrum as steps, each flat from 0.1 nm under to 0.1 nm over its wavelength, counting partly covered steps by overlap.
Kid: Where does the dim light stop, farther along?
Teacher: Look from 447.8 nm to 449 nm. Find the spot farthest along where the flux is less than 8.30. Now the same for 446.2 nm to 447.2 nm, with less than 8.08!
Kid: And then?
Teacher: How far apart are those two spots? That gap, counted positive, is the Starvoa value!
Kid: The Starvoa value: 1.20 nm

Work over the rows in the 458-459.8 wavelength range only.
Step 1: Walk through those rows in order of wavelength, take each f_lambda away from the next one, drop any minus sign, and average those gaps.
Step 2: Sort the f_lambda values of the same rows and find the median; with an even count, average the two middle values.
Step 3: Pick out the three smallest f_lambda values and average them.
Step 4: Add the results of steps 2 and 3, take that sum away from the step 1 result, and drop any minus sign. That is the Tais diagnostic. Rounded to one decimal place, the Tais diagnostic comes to 15.4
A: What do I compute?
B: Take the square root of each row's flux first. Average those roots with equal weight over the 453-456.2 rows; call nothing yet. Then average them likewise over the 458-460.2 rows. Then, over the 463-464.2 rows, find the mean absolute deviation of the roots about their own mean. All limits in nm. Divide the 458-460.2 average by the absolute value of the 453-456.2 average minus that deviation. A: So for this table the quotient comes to 1.00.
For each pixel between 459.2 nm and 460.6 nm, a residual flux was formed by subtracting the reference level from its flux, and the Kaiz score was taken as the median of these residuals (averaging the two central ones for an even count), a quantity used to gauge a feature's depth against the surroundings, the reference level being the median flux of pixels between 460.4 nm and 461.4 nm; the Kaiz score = 0.007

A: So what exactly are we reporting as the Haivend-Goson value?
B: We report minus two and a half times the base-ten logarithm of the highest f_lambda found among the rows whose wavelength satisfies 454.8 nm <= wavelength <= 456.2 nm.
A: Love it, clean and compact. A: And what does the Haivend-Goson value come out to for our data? -2.32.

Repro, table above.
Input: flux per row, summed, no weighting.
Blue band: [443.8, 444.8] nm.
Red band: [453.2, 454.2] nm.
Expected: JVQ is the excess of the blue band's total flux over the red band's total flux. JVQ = -1.1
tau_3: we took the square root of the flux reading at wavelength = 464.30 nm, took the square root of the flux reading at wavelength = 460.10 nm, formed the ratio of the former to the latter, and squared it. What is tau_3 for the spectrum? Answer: 0.956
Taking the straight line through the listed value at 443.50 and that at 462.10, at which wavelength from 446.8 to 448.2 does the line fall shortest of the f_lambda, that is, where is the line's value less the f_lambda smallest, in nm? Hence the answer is 447.50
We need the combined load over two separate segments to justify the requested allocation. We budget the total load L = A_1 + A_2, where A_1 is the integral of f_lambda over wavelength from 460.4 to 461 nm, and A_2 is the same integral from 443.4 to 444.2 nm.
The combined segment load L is 11.3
